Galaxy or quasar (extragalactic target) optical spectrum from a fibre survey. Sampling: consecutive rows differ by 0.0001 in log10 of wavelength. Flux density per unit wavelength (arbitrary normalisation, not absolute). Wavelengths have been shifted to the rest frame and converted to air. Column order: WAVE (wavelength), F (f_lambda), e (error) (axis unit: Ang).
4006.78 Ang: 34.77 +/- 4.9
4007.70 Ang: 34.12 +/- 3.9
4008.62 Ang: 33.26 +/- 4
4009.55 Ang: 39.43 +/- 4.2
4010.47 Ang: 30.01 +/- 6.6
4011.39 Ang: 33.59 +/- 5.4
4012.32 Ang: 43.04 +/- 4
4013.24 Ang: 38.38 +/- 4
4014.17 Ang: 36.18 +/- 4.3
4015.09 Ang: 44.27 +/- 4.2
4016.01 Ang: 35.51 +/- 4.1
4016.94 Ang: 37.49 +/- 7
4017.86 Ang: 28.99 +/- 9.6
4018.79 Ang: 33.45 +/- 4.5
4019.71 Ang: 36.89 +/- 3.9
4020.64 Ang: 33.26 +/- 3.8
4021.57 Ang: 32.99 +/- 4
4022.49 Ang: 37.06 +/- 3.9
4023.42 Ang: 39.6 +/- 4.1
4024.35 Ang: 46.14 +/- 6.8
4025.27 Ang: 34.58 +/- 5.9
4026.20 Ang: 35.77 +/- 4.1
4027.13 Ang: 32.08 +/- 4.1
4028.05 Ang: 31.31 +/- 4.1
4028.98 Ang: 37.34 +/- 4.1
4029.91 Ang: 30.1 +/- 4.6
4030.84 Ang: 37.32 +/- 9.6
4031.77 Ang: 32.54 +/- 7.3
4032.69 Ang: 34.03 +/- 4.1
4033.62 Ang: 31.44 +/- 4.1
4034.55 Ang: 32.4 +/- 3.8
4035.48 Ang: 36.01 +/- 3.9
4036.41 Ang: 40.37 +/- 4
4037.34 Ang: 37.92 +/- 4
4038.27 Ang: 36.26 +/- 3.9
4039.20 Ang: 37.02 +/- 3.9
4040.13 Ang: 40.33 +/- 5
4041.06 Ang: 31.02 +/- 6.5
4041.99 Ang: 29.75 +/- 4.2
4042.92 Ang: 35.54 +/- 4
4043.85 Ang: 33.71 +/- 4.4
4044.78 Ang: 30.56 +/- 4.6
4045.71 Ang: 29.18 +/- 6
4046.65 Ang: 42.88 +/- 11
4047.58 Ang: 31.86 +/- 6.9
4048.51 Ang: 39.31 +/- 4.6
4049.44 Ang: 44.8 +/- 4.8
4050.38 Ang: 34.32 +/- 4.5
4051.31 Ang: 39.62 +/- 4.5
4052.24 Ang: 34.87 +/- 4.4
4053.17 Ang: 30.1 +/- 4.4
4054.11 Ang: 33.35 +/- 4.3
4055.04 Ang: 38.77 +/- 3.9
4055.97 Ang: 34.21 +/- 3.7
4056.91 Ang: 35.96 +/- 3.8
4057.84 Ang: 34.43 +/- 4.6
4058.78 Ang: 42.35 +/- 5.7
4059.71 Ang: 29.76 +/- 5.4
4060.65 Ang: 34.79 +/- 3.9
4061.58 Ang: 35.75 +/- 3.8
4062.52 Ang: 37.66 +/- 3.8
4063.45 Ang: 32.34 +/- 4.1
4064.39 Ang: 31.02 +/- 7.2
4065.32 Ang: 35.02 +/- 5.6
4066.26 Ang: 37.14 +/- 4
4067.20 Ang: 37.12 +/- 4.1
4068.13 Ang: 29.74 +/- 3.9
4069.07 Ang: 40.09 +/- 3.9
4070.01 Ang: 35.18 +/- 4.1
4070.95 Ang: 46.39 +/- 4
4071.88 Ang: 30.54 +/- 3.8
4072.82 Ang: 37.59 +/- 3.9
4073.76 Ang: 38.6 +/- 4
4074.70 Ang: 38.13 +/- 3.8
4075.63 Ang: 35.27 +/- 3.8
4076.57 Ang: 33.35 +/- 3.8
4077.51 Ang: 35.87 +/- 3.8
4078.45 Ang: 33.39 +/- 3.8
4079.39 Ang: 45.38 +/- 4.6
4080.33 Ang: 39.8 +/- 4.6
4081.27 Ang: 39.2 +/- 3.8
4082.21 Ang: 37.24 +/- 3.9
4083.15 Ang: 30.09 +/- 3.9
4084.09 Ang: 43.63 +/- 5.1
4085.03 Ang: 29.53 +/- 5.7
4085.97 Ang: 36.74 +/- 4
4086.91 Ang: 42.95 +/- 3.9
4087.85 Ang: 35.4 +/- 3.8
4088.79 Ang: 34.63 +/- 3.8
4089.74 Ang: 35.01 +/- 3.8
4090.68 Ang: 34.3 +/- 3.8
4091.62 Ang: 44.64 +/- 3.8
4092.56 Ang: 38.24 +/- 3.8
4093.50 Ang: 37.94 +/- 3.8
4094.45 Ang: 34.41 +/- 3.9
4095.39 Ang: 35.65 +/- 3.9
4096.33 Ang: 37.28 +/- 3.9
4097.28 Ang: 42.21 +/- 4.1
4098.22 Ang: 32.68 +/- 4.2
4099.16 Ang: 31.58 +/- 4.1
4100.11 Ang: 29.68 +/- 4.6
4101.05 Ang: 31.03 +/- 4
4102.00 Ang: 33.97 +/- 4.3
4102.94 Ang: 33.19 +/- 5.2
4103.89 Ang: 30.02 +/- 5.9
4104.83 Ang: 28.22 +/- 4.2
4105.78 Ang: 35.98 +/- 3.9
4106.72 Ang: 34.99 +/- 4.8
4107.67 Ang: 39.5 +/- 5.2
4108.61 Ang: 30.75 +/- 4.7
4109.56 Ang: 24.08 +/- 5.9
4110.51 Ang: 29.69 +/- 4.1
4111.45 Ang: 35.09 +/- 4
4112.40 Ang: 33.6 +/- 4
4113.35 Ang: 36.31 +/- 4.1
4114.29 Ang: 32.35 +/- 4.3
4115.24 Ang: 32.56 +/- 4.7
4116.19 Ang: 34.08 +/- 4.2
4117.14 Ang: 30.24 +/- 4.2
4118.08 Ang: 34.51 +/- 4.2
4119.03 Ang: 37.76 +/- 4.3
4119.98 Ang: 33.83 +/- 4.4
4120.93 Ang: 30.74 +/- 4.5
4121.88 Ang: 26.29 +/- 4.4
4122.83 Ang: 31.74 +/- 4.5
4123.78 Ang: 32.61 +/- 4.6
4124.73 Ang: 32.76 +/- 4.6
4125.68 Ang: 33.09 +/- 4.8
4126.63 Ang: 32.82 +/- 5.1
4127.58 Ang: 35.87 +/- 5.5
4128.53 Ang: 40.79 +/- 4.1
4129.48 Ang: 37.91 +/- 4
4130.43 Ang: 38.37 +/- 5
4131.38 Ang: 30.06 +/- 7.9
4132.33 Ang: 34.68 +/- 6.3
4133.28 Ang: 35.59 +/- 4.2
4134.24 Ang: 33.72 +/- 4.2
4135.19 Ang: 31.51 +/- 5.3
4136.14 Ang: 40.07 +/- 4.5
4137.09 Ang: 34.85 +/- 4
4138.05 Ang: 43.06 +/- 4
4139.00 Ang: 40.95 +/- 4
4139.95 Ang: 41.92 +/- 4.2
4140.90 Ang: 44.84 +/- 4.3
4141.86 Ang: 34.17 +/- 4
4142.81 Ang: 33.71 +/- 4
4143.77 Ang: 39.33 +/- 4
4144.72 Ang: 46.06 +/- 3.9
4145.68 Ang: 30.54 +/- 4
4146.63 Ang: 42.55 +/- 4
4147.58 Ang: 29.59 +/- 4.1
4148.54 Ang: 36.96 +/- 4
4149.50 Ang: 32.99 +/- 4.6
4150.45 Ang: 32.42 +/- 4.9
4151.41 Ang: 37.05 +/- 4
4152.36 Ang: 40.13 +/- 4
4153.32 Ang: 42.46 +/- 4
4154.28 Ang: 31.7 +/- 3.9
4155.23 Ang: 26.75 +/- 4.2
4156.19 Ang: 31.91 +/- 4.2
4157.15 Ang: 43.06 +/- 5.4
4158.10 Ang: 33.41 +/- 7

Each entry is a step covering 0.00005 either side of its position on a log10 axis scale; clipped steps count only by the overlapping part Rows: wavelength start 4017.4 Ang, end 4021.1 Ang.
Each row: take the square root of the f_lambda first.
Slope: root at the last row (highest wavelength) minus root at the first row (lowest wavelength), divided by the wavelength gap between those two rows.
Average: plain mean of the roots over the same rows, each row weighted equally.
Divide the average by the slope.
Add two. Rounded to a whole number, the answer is 44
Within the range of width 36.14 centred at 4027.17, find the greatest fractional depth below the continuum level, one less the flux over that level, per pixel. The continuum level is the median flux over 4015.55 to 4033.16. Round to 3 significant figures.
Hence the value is 0.162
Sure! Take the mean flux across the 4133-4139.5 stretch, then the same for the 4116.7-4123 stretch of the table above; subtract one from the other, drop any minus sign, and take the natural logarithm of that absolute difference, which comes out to 1.60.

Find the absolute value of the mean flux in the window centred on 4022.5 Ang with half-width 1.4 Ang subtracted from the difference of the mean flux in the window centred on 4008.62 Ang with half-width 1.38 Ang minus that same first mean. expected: 37.5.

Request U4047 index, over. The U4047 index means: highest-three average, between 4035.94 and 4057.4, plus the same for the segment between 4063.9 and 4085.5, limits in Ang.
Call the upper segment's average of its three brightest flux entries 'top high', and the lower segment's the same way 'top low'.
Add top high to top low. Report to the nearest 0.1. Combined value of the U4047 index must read 87.8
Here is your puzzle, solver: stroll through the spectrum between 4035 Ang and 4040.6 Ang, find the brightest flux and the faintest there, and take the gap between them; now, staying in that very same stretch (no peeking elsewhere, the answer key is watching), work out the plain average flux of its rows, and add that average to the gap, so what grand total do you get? 42.3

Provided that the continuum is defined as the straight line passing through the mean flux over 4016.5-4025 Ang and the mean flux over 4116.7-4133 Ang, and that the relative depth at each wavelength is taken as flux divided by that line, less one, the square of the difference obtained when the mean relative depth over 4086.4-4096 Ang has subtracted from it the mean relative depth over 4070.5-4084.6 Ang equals 0.0000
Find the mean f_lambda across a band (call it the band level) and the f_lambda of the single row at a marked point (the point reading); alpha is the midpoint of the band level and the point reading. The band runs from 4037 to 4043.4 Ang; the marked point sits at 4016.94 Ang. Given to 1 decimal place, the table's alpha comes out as 36.4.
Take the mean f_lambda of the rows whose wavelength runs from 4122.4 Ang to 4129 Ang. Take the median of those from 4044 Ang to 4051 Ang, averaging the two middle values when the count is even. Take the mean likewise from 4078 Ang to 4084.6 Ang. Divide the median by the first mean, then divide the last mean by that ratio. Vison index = 38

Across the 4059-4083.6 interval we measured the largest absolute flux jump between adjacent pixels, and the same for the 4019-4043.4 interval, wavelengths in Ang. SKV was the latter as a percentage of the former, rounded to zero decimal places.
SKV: 73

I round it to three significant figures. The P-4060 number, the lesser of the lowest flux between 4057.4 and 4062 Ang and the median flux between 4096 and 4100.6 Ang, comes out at 29.8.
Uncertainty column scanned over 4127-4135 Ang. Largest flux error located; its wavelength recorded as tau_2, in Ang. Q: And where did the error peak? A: 4131.38 Ang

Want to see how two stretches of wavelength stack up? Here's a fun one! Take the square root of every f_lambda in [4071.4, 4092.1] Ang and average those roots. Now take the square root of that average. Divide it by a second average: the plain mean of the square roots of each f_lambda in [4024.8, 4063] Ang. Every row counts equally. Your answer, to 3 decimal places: 0.416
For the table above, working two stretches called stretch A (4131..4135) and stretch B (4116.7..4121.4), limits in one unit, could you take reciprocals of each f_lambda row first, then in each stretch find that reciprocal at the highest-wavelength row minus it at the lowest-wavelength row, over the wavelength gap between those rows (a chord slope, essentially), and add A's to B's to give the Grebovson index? -0.0014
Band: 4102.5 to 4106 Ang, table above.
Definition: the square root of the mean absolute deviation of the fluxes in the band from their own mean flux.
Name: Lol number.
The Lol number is 1.65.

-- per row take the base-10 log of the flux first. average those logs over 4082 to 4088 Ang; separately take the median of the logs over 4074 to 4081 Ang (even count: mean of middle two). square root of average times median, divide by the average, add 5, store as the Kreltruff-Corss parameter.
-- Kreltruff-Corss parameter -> 6.00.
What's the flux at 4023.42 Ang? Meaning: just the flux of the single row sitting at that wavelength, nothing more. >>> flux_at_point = 39.6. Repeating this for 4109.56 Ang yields 24.08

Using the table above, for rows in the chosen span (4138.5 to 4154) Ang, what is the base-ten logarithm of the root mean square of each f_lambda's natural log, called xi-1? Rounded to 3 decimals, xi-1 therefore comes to 0.560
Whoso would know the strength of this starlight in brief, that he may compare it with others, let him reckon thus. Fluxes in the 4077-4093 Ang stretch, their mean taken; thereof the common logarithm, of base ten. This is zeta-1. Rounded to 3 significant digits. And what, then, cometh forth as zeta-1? 1.57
